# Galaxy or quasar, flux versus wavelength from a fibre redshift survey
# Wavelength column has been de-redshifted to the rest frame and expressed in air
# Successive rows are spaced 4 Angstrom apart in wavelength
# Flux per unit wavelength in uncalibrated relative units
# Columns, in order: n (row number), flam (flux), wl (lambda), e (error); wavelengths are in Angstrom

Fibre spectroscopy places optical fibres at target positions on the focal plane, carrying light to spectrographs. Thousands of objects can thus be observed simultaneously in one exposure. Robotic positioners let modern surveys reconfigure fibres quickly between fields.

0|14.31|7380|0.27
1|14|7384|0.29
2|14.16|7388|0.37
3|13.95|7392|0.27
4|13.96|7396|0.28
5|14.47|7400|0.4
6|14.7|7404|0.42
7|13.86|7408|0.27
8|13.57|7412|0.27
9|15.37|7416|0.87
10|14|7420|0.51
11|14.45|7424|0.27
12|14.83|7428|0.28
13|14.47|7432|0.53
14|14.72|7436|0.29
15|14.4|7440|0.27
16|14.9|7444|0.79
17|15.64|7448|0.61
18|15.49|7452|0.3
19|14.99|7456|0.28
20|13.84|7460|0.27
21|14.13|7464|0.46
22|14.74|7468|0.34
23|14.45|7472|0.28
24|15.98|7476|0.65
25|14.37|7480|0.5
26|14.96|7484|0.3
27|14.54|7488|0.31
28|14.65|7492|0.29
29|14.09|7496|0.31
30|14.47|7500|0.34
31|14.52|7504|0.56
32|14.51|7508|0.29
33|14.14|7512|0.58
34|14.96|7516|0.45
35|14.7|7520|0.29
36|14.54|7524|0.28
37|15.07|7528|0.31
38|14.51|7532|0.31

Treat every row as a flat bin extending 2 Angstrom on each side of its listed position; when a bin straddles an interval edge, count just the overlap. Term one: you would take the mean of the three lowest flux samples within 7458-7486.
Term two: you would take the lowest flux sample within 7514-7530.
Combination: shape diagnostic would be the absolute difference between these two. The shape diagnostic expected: 0.43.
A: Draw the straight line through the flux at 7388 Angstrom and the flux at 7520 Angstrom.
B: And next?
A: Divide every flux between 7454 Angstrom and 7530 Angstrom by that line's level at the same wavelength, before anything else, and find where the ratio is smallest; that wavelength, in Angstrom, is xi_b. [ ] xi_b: 7460 Angstrom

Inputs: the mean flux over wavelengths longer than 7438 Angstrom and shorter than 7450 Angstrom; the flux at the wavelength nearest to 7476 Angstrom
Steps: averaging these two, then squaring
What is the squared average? 240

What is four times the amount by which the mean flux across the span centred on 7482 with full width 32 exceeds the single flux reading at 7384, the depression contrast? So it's 2.9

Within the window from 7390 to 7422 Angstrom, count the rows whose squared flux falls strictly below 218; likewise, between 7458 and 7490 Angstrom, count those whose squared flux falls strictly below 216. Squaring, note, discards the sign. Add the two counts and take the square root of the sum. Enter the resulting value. 3.5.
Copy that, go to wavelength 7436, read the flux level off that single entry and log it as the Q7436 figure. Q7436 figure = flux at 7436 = 14.72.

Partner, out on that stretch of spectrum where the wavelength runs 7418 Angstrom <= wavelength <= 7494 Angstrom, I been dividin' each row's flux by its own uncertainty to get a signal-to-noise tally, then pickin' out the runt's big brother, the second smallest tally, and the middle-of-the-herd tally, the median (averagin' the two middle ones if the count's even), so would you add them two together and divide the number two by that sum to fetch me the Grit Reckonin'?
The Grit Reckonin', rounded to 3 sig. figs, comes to 0.0269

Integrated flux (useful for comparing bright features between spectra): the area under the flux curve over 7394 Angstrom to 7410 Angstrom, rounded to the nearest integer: 228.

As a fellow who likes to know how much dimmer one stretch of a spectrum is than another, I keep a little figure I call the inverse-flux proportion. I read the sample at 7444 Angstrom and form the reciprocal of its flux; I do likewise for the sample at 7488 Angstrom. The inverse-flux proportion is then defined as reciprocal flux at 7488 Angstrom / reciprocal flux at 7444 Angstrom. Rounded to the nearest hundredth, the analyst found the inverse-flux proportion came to 1.02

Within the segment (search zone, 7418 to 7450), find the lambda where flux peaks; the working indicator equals 7448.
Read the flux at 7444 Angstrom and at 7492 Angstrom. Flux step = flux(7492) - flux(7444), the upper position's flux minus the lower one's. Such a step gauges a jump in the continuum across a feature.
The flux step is -0.25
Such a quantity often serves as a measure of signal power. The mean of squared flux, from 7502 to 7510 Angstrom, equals 211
